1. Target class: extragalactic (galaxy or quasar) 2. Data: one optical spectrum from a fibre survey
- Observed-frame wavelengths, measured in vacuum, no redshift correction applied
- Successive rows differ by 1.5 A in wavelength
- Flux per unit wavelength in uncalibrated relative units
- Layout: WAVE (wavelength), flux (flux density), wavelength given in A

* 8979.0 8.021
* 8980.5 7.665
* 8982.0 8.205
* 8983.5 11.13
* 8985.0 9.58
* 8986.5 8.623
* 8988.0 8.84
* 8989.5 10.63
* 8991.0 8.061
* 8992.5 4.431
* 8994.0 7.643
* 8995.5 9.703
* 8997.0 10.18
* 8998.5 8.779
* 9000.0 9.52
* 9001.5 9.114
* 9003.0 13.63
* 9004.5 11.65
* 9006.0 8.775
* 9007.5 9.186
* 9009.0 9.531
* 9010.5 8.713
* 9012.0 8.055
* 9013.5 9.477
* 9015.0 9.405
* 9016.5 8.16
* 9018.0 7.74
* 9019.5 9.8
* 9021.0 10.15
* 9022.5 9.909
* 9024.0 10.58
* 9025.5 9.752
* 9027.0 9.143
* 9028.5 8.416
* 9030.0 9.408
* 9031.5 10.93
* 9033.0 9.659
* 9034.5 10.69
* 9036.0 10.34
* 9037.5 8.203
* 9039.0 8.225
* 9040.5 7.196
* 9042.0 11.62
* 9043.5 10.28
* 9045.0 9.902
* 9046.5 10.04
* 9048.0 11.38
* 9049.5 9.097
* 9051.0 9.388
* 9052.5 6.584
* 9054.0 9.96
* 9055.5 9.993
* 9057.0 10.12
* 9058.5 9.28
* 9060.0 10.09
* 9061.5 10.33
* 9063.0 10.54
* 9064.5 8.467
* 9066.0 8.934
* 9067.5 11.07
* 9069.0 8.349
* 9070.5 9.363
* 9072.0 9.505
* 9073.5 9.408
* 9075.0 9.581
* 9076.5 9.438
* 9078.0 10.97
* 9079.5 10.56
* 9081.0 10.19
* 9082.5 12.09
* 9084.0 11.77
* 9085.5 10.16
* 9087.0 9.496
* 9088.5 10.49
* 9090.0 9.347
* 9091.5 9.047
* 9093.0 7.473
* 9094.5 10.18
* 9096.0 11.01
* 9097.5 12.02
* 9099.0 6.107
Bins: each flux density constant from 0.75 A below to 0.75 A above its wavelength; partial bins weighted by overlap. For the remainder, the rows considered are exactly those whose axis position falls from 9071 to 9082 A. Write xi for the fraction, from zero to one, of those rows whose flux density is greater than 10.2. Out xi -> 0.3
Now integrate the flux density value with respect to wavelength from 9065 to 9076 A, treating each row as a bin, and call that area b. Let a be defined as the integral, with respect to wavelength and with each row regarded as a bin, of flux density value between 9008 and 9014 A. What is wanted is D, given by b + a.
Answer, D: 157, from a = 54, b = 104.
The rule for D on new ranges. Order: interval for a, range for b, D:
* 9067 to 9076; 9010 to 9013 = 111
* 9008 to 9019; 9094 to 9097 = 129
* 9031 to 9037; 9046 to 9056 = 156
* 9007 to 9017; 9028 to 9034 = 148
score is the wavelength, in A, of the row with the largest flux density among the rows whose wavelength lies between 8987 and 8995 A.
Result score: 8989.5 A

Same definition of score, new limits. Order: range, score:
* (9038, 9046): 9042.0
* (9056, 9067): 9063.0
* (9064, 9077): 9067.5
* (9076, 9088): 9082.5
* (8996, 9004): 9003.0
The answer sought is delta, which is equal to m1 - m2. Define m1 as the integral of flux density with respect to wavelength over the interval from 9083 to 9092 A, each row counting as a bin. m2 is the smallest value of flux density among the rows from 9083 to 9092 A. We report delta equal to 82.2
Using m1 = 91.2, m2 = 9.047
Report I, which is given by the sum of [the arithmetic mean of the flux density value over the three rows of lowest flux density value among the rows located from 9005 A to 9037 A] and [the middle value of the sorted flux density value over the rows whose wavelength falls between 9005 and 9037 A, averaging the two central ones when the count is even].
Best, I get 17.5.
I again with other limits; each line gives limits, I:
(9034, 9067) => 17.3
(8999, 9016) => 17.9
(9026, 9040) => 17.7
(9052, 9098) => 17.5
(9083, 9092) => 19.1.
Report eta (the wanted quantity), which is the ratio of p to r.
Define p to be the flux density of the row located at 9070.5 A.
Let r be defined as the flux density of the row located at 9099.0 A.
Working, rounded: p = 9.363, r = 6.107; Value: 1.53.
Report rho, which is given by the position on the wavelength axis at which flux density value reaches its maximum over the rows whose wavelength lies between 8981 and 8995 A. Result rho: 8983.5 A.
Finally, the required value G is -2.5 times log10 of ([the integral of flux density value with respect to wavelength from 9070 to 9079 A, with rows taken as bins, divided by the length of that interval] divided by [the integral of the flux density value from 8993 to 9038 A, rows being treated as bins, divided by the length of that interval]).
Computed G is -0.03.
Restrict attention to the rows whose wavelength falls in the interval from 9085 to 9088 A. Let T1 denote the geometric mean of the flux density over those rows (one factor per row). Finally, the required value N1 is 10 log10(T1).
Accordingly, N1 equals 9.92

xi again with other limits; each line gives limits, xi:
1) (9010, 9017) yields 0.0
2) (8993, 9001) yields 0.0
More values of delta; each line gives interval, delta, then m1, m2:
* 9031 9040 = 77.9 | 86.1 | 8.203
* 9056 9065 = 80.2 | 88.6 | 8.467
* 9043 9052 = 80.1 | 89.2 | 9.097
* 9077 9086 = 88.3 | 98.4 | 10.16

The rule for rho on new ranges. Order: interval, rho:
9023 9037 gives 9031.5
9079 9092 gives 9082.5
